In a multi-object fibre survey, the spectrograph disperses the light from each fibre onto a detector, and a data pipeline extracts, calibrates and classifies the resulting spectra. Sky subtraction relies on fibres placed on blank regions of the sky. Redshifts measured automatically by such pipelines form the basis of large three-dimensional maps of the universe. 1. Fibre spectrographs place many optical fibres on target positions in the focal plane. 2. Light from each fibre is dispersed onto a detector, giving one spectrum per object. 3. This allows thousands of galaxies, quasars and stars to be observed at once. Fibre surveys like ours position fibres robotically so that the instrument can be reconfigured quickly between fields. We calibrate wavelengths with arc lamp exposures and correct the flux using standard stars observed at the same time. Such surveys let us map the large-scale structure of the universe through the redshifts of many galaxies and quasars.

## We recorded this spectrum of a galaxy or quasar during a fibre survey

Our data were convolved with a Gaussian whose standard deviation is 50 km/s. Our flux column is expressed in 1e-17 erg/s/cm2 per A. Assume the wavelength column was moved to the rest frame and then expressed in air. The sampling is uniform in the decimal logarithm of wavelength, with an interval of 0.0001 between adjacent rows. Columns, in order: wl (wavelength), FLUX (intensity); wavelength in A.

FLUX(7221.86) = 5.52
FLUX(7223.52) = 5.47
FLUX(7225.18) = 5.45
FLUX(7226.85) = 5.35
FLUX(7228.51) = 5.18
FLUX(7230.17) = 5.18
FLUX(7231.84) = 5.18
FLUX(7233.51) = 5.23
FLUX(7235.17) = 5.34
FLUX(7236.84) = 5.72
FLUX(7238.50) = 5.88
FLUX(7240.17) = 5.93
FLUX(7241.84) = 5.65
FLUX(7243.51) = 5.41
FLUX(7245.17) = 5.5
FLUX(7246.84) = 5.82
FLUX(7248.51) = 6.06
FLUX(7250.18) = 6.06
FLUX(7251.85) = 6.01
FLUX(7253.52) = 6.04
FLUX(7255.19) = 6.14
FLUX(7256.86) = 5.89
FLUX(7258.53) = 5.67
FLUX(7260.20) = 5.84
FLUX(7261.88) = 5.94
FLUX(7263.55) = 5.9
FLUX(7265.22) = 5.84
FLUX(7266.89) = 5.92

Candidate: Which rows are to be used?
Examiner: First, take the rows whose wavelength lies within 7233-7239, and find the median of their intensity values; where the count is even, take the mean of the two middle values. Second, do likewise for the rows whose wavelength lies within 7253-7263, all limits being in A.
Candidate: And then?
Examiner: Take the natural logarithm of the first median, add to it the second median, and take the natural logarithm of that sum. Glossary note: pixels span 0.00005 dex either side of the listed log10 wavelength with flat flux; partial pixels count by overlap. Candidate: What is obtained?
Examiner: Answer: 2.03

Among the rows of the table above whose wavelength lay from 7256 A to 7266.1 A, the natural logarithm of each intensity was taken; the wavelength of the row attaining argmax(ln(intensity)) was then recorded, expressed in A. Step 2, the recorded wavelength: 7261.88 A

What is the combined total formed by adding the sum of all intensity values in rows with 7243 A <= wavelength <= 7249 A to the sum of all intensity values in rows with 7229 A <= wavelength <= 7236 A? 43.7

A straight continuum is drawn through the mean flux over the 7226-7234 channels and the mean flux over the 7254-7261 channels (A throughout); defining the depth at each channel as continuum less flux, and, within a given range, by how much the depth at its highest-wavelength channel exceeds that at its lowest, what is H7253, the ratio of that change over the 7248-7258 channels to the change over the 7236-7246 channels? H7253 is 0.9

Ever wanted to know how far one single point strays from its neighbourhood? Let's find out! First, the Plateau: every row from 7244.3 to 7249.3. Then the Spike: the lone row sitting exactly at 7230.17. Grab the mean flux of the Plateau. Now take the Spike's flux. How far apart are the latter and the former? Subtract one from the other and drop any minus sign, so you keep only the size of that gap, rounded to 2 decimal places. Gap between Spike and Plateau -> 0.61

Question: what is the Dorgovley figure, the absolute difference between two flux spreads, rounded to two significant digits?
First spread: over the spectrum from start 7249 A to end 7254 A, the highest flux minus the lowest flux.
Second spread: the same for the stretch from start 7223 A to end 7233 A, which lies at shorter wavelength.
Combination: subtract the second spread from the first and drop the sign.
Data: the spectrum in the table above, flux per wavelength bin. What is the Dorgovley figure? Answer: 0.24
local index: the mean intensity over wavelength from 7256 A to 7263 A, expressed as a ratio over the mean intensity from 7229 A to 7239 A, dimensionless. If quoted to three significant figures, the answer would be 1.08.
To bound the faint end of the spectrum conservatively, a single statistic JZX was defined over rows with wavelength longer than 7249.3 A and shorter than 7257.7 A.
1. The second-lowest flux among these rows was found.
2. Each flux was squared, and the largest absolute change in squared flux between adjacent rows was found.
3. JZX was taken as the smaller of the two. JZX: 3.0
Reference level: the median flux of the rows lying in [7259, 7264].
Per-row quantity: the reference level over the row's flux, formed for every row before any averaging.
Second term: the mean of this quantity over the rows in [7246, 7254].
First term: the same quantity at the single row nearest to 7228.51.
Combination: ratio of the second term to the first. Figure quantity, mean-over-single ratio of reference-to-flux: 0.86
